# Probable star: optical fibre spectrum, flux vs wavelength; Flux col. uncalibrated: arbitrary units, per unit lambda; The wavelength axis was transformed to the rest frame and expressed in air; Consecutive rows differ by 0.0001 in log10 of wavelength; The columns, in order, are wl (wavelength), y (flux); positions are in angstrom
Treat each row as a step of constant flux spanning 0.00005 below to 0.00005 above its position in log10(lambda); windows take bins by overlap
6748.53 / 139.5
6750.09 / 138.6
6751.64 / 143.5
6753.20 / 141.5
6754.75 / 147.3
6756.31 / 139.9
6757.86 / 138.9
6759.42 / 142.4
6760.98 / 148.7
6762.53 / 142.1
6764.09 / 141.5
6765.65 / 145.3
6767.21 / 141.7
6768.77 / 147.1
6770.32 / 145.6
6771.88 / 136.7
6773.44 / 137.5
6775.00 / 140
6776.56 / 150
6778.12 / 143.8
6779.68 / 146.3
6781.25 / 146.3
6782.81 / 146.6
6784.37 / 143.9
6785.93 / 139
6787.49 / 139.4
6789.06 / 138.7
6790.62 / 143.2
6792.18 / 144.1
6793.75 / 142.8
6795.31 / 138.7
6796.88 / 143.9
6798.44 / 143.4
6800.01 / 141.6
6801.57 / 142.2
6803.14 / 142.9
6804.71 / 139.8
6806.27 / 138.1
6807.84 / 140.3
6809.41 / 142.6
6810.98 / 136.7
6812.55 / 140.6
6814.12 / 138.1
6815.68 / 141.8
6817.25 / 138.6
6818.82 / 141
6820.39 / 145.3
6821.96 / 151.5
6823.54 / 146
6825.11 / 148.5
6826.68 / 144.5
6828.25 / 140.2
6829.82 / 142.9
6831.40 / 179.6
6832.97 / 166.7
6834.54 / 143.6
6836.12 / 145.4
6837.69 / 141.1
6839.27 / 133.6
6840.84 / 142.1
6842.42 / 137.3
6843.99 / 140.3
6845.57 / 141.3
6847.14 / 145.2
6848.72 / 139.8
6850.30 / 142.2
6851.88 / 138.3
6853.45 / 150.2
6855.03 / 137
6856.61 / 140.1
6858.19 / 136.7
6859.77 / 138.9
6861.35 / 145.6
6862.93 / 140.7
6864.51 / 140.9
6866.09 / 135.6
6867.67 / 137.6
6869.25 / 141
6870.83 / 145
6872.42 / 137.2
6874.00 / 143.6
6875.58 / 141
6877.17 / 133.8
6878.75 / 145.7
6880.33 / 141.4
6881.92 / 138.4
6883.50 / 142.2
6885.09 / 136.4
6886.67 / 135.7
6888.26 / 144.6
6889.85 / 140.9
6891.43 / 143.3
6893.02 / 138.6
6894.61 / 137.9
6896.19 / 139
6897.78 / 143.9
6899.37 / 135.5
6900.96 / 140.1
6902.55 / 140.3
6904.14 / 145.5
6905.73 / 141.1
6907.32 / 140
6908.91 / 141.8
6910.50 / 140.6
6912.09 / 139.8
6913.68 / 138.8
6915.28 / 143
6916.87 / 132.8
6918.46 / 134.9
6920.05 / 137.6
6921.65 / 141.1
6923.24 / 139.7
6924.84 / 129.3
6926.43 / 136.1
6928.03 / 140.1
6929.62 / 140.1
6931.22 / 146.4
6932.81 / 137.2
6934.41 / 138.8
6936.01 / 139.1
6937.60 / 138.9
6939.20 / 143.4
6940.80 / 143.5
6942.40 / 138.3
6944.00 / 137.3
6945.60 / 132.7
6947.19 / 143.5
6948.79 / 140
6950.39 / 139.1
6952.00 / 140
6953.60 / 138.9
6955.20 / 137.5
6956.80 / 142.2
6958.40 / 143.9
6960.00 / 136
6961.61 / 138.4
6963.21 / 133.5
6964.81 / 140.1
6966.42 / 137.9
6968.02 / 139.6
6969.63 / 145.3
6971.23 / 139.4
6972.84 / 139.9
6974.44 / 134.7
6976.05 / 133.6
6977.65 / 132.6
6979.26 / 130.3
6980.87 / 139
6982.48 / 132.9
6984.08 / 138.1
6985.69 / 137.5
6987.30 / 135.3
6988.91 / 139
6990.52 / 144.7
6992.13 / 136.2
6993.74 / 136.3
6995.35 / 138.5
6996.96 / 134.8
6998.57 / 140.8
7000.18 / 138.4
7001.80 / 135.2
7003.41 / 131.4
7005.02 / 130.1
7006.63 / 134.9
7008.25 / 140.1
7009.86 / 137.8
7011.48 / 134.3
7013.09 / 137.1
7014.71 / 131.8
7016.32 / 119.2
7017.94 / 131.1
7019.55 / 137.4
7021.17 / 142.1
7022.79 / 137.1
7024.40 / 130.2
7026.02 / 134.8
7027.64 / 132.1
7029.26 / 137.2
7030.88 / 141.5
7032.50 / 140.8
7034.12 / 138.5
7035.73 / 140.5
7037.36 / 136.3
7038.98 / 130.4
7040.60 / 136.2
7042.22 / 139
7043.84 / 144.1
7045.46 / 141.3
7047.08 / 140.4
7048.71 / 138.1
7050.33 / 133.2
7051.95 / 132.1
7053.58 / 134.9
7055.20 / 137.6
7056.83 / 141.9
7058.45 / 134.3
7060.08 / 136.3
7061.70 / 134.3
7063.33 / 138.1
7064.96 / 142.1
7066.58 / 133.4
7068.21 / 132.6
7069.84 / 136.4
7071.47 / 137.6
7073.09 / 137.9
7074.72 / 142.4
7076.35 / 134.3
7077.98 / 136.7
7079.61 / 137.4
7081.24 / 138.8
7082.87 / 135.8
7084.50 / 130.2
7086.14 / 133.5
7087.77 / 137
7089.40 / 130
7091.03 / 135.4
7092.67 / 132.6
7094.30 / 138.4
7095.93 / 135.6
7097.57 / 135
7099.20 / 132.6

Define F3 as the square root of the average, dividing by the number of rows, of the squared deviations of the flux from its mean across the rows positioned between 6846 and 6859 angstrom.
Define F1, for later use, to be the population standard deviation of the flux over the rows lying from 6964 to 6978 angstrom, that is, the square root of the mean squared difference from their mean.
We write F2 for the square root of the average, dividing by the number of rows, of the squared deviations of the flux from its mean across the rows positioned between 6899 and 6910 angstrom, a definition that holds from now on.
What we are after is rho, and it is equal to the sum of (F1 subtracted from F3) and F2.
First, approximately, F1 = 3.7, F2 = 2.7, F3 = 4.3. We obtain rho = 3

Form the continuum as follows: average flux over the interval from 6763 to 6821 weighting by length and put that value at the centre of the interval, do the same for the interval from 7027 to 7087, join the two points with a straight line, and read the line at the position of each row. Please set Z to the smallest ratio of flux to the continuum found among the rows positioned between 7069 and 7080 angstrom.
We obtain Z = 0.98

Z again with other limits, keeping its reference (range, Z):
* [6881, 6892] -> 0.97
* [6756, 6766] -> 0.97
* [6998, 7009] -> 0.94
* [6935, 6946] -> 0.95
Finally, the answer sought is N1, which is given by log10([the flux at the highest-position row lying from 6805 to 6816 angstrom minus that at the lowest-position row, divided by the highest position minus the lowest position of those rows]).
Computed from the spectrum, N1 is -0.4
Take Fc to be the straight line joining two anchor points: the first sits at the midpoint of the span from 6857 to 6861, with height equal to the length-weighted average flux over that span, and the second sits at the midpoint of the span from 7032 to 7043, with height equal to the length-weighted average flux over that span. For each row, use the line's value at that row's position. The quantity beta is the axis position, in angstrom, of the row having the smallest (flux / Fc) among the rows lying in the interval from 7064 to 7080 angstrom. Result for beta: 7068.21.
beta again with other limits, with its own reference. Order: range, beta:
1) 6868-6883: 6877.17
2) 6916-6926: 6924.84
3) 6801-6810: 6806.27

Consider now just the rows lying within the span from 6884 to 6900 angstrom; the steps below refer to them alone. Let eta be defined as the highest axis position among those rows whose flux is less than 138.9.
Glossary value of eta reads 6899.37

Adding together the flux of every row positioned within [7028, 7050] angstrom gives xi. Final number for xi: 1804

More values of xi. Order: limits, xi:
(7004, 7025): 1743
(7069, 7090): 1768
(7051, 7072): 1772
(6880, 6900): 1818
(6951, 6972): 1813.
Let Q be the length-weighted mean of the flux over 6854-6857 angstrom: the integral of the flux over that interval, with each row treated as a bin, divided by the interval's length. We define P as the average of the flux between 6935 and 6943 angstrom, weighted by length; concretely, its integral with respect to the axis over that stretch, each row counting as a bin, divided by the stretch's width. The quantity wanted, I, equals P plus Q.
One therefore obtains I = 280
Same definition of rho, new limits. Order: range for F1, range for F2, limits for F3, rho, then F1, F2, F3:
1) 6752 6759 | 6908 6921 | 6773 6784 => 4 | 3.3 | 3.2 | 4.0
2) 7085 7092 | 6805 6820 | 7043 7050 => 1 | 2.6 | 1.9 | 2.1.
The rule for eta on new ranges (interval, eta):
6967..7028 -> 7027.64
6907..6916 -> 6913.68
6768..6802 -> 6795.31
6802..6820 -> 6817.25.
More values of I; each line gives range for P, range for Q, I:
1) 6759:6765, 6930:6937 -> 284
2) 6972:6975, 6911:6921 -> 275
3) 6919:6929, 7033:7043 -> 274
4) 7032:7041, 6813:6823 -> 280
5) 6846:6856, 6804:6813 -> 282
